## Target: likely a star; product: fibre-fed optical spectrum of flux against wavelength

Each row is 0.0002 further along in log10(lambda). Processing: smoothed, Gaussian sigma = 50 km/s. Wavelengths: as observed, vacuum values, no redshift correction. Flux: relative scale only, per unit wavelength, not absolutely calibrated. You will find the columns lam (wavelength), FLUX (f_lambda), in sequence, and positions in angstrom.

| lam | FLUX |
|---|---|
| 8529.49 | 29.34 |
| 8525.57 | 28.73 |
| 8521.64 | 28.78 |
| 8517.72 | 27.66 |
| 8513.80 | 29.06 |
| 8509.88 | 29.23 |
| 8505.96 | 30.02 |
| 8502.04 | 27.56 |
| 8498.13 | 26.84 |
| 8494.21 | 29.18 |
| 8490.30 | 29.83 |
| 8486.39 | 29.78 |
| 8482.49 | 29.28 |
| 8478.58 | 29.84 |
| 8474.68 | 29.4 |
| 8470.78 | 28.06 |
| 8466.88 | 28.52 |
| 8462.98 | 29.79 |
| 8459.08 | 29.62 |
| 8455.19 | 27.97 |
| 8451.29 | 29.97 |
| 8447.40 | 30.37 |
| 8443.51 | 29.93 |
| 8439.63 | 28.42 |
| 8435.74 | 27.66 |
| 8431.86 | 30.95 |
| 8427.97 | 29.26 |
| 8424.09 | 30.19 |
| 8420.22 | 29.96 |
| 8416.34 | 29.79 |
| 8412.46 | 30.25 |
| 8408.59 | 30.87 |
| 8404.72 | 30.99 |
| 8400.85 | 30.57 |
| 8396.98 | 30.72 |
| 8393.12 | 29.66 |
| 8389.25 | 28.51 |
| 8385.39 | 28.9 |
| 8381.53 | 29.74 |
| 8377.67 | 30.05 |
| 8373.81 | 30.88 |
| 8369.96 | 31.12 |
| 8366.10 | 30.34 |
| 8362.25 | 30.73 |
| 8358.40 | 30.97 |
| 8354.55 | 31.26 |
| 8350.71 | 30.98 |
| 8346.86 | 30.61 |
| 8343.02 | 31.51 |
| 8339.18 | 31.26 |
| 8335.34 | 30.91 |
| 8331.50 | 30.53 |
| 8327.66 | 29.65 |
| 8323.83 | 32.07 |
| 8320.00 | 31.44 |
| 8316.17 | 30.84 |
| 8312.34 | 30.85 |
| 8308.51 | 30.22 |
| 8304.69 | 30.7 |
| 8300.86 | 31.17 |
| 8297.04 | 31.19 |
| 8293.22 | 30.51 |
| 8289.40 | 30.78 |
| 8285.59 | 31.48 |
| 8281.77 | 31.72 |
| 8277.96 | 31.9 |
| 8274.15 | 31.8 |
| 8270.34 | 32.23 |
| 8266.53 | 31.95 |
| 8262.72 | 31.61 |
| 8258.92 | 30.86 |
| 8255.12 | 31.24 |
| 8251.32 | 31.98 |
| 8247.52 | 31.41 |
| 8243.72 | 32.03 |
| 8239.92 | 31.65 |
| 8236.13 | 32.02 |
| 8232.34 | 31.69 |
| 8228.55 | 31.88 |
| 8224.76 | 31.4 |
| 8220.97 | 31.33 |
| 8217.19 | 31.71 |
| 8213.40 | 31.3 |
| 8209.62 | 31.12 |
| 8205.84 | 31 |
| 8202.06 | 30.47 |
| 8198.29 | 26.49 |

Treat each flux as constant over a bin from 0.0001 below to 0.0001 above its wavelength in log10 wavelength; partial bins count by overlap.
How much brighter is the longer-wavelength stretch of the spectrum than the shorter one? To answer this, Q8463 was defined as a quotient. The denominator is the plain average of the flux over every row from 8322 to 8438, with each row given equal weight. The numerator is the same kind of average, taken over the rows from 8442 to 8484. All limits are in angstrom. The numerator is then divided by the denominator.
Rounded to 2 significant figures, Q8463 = 0.97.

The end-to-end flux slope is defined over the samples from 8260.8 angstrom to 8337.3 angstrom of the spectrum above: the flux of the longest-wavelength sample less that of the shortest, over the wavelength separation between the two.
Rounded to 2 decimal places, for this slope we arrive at -0.01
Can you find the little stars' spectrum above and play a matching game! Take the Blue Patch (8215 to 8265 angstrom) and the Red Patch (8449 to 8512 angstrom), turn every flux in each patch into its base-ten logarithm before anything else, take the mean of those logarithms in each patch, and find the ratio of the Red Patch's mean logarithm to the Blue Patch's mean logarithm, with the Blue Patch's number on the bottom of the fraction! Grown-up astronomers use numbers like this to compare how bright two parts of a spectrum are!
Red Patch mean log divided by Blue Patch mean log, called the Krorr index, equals 0.976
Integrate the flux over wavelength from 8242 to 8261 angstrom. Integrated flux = 599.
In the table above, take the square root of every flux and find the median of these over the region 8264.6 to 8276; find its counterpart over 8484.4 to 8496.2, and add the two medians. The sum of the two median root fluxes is 11.1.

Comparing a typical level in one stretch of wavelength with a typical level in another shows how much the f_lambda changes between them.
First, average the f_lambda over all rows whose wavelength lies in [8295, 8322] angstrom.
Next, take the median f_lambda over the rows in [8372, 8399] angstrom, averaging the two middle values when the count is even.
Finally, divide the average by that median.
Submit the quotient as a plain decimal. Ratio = 1.04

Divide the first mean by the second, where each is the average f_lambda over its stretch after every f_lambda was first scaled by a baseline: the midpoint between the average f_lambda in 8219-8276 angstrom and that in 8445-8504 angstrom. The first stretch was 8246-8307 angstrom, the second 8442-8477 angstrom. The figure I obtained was 1.07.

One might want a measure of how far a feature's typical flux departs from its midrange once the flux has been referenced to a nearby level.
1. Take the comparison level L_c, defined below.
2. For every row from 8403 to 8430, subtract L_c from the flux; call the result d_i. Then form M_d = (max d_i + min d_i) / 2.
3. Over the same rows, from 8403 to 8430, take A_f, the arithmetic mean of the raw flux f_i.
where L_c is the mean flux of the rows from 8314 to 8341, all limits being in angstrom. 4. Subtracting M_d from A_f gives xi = 31.0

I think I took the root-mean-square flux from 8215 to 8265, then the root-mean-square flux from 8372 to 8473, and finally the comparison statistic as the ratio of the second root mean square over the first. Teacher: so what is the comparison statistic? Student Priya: 0.94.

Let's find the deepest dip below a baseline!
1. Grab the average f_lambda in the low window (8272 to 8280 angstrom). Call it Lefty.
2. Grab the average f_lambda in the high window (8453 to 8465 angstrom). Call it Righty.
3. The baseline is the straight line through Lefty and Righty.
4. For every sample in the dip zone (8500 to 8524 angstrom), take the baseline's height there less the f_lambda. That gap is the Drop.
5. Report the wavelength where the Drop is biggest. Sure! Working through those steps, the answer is 8502.04 angstrom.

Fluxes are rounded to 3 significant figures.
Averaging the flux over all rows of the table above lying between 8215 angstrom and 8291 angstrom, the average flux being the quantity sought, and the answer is 31.6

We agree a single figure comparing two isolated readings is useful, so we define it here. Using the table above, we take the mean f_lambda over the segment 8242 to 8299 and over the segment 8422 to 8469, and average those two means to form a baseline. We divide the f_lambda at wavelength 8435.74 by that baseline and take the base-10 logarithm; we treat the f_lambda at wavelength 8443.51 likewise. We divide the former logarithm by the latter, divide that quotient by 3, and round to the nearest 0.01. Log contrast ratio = 1.86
